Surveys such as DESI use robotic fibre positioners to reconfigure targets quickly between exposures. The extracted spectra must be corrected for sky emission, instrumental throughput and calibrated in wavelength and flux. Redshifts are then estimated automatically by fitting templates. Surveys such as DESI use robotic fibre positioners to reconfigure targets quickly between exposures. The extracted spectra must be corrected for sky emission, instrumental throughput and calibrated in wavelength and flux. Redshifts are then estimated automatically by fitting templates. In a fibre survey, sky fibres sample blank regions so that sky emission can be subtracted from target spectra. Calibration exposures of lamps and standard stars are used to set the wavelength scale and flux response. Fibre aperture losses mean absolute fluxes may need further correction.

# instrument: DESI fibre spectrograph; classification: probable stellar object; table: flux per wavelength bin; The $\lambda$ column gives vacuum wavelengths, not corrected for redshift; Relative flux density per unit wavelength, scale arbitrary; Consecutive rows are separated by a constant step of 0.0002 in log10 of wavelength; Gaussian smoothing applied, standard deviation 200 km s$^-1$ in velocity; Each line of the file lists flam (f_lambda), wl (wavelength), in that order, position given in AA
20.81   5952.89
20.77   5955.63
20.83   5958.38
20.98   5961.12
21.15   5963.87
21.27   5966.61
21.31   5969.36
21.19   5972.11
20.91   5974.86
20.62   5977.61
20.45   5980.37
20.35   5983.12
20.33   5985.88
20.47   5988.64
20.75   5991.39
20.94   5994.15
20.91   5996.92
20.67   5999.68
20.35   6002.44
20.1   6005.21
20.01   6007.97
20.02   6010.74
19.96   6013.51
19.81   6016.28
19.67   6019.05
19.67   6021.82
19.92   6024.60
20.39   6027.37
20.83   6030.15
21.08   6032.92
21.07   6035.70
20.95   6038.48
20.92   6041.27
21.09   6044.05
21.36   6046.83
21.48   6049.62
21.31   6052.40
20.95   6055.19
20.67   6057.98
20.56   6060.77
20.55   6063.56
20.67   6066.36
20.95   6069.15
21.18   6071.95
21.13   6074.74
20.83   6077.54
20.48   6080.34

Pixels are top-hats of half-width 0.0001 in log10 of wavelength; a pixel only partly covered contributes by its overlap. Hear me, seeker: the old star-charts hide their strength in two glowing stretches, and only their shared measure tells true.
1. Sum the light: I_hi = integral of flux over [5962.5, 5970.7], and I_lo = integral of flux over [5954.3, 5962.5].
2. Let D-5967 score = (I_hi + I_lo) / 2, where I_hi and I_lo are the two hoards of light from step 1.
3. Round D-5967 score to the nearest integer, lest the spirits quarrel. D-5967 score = 173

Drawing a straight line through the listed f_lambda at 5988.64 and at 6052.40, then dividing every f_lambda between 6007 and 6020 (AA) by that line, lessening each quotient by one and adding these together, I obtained -0.22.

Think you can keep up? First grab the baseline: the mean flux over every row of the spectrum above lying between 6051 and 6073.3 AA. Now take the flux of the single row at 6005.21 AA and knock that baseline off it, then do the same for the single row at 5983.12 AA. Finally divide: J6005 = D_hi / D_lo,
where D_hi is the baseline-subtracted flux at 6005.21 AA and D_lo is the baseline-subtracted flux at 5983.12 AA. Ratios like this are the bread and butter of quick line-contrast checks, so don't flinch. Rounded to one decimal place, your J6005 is 1.5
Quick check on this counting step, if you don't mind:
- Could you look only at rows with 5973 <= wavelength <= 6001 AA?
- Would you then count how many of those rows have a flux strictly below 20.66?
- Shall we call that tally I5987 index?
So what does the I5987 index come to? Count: 5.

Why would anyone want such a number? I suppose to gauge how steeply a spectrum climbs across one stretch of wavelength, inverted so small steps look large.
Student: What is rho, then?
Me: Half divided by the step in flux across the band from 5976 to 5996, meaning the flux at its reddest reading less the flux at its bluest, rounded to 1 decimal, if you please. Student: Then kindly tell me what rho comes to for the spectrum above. 1.6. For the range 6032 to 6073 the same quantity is 5.0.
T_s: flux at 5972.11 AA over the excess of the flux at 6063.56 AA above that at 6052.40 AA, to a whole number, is -28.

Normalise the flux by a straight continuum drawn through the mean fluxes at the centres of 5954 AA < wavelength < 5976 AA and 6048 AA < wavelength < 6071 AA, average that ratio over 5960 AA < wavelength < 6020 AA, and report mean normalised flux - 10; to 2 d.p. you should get -9.02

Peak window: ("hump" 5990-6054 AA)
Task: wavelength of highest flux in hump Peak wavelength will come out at 6049.62 AA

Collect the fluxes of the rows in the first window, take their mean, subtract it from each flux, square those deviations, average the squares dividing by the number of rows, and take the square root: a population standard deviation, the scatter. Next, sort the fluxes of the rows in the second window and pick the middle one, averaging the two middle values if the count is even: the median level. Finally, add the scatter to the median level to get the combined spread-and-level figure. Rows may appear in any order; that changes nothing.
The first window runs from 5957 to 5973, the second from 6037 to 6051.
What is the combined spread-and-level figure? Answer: 21.3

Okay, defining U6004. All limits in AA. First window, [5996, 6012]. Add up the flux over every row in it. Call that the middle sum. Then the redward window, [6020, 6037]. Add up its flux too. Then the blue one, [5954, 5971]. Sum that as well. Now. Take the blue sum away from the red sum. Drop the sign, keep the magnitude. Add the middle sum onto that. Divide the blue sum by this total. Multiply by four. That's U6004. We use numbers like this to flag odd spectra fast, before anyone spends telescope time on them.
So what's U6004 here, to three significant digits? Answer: 4.03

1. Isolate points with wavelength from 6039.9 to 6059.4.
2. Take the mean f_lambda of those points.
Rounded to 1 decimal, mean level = 21.1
